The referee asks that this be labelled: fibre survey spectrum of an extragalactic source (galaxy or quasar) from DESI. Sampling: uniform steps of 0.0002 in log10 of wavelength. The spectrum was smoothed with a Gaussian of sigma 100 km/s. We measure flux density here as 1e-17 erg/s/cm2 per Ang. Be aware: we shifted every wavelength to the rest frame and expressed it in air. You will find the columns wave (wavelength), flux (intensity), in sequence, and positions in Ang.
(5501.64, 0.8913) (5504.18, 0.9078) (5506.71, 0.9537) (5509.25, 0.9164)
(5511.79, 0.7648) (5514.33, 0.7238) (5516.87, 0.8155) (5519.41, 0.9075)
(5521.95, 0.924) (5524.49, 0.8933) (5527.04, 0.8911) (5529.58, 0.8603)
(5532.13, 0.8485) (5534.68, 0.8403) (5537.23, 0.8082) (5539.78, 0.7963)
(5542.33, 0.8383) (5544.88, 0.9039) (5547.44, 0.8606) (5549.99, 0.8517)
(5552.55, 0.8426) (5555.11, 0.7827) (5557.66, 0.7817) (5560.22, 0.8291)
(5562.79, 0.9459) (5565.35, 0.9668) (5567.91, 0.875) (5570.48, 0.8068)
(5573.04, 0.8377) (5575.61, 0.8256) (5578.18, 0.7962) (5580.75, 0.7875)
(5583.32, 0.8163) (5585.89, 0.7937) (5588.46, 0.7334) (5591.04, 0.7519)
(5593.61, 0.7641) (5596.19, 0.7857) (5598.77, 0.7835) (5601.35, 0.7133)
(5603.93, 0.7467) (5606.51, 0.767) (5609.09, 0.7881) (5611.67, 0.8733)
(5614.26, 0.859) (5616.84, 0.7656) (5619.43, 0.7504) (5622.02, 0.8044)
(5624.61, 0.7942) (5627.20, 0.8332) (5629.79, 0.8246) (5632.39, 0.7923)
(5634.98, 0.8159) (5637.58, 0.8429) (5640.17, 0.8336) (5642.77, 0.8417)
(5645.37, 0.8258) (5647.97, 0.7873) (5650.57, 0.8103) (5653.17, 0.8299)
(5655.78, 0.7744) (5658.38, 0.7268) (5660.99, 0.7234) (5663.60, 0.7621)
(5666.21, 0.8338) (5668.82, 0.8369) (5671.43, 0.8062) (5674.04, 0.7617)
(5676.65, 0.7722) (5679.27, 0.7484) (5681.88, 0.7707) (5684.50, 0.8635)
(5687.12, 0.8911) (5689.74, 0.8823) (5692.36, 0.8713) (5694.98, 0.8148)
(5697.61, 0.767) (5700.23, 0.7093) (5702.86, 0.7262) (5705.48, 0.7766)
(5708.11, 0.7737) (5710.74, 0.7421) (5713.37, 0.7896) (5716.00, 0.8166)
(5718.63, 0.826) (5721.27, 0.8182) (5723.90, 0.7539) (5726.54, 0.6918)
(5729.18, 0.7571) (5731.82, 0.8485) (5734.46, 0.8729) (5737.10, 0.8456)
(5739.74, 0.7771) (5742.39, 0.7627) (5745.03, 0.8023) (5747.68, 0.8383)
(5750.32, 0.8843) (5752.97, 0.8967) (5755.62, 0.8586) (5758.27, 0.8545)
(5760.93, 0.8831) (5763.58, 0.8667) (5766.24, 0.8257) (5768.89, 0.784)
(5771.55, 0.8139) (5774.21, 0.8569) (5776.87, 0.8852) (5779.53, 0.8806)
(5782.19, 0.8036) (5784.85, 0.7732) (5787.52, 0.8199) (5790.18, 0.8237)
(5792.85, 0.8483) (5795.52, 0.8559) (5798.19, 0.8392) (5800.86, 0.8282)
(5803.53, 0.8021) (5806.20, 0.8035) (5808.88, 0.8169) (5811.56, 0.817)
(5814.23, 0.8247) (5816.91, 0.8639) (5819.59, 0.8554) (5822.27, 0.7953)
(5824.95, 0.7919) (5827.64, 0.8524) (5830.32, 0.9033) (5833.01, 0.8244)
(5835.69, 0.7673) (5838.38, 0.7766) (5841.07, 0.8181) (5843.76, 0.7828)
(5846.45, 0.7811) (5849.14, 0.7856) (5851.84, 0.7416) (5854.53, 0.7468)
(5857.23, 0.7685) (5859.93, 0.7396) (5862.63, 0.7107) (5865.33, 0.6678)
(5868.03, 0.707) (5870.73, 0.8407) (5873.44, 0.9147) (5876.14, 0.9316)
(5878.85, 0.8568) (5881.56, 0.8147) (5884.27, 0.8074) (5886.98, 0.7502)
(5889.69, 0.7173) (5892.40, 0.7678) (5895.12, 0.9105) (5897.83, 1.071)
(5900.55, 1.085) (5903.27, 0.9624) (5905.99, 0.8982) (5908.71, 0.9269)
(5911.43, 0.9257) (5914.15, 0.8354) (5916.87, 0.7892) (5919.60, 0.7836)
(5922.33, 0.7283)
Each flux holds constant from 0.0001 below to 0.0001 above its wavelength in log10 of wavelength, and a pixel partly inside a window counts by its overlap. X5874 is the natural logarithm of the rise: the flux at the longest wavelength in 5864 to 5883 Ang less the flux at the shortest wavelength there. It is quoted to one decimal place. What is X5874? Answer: -1.9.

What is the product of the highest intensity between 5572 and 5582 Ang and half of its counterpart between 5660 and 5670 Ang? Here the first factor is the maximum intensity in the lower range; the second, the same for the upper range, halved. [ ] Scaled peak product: 0.351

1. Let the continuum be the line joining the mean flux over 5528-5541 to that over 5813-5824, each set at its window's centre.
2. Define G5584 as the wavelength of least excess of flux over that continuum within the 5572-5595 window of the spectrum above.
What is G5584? 5588.46 Ang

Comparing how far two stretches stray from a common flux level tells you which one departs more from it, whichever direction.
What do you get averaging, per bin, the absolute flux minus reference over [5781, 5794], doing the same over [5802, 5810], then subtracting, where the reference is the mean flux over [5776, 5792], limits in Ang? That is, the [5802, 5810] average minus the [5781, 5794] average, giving -0.001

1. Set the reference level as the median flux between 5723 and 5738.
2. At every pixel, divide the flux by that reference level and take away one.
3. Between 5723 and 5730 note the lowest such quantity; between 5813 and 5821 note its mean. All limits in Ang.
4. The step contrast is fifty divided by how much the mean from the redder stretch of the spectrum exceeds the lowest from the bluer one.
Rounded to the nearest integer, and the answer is 257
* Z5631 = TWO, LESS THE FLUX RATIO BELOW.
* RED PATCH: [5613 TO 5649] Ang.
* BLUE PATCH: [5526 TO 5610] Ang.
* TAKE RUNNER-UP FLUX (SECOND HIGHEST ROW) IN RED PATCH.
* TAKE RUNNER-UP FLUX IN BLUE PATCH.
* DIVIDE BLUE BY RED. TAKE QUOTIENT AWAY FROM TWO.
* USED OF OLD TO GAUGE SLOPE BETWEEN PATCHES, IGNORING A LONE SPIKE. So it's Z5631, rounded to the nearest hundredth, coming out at 0.88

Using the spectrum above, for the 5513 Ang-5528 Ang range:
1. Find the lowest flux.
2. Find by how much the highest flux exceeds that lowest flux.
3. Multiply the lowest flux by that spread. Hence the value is 0.14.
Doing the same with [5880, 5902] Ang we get 0.26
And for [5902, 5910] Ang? 0.06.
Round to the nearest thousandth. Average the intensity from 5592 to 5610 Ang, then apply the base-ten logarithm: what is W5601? -0.117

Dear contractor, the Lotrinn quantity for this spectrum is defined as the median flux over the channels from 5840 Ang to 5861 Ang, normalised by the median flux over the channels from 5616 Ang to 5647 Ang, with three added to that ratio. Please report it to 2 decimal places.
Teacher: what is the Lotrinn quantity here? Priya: 3.94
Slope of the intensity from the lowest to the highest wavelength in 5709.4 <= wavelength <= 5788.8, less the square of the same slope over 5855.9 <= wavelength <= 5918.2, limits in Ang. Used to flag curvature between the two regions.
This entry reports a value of 0.001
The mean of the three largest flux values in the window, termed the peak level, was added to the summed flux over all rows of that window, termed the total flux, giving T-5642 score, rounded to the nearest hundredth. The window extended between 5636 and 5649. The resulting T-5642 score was 4.97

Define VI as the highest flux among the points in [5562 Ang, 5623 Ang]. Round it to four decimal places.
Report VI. 0.9668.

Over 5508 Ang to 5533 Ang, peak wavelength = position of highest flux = 5521.95 Ang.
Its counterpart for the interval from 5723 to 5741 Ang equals 5734.46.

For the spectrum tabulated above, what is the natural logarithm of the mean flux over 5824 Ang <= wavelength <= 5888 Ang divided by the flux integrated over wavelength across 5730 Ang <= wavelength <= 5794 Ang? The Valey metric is -4.21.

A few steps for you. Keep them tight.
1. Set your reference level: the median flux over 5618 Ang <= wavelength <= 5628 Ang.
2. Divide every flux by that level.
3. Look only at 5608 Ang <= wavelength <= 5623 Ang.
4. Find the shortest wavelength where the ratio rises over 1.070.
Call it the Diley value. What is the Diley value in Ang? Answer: 5611.67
